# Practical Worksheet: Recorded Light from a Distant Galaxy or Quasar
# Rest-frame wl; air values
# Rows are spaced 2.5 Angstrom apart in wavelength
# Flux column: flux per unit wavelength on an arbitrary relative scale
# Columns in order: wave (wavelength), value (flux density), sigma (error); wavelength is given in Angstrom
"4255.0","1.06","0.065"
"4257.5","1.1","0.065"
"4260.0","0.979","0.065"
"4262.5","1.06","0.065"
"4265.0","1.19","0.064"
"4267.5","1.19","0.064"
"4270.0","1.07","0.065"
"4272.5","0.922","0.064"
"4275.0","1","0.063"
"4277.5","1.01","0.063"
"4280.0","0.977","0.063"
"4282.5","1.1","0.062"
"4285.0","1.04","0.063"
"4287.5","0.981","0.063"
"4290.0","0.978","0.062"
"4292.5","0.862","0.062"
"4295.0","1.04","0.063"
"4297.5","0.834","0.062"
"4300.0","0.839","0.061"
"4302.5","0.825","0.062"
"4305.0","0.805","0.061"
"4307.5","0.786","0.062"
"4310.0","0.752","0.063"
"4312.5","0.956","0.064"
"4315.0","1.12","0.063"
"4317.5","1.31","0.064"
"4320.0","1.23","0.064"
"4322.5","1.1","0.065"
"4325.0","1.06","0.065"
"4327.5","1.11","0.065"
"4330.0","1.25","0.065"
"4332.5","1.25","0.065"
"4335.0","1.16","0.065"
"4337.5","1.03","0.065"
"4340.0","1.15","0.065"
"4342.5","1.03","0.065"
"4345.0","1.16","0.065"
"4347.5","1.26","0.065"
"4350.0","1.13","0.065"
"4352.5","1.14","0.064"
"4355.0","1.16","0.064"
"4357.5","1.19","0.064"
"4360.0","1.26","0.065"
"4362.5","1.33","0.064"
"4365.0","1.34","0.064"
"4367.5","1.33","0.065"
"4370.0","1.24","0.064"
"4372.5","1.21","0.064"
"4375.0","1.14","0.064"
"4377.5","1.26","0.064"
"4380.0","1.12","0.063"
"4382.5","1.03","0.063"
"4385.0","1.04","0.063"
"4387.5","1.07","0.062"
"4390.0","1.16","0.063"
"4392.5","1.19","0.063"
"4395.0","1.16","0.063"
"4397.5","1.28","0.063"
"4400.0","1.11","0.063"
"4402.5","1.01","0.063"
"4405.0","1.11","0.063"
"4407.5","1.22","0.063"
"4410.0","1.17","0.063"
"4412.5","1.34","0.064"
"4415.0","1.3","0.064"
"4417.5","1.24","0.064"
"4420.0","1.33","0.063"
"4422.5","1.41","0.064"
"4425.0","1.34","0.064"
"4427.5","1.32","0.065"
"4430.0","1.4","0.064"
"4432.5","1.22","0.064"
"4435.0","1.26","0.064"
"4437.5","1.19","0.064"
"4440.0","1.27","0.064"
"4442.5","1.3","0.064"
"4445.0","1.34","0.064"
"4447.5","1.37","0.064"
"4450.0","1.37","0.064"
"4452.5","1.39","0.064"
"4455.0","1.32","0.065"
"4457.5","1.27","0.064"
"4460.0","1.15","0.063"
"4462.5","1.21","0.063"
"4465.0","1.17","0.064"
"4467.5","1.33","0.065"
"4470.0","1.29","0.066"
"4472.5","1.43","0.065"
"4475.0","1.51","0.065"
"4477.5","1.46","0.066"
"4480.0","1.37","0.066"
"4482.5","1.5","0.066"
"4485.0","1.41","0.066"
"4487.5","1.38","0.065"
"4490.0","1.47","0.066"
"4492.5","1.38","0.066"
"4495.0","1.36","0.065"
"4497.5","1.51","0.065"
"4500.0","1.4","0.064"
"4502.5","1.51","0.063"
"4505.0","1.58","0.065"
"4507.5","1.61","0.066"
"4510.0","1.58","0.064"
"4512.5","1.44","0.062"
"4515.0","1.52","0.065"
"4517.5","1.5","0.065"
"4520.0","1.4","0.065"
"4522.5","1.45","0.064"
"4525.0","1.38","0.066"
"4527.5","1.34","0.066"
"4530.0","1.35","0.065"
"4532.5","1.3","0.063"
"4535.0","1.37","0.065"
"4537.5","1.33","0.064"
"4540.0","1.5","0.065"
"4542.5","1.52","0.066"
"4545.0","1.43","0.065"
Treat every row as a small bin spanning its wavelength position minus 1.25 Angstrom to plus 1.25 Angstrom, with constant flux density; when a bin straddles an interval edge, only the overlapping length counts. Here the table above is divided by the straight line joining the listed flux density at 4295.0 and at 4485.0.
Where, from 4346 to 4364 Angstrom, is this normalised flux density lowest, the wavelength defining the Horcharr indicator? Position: 4350.0 Angstrom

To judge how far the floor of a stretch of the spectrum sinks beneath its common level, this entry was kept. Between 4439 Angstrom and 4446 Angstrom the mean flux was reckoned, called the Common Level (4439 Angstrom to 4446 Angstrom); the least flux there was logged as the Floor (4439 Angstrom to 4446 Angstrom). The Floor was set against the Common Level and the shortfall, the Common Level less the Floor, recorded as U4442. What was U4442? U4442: 0.033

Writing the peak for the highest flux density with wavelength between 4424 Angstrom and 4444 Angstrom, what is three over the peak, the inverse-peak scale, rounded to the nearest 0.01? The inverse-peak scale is 2.14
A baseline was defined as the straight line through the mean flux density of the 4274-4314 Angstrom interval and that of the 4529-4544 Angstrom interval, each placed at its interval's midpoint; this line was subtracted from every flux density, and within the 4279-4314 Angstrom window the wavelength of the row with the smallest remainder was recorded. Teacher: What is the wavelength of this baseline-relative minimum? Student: 4310.0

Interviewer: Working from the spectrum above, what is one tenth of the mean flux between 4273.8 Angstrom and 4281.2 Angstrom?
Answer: 0.100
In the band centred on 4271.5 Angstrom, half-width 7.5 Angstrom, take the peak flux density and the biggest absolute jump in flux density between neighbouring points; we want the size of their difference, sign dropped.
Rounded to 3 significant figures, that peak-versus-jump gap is 1.04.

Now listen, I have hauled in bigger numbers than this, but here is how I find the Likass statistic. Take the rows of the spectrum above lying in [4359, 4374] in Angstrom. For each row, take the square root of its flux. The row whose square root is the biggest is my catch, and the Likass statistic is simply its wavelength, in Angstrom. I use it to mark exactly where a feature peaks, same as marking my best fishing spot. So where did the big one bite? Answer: 4365.0 Angstrom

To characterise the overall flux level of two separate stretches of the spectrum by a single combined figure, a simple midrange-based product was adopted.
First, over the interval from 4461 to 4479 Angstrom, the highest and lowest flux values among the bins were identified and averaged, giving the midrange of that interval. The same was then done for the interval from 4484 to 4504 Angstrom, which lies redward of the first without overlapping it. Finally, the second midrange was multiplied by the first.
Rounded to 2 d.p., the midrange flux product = 1.92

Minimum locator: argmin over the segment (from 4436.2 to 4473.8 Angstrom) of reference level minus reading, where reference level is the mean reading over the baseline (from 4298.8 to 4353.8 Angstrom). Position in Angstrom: 4472.5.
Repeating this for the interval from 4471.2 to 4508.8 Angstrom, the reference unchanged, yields 4507.5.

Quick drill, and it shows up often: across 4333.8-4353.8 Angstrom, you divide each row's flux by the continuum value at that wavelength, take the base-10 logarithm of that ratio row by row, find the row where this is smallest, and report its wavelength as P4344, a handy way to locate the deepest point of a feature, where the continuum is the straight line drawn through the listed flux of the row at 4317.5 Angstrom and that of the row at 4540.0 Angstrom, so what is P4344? 4342.5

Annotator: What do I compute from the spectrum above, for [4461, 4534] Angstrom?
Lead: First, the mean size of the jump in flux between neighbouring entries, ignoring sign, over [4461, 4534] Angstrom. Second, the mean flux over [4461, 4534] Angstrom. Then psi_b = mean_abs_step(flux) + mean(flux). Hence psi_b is 1.49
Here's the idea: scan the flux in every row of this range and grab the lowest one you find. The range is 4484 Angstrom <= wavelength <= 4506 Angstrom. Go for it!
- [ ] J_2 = 1.36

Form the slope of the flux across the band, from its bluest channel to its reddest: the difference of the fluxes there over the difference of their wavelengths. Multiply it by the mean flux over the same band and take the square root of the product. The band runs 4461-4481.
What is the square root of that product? 0.11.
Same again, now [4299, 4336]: 0.10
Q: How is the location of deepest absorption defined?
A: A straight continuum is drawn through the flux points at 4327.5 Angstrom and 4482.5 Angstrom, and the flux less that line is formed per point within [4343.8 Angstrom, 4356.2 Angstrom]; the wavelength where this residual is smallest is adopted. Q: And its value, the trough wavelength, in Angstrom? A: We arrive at 4350.0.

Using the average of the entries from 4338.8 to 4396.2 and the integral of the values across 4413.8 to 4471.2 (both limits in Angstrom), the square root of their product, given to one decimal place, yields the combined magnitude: 9.4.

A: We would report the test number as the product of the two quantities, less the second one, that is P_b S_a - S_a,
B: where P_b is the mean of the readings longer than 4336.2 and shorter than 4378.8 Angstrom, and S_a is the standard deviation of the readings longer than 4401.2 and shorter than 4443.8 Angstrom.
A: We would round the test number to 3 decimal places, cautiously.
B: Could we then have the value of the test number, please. 0.020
